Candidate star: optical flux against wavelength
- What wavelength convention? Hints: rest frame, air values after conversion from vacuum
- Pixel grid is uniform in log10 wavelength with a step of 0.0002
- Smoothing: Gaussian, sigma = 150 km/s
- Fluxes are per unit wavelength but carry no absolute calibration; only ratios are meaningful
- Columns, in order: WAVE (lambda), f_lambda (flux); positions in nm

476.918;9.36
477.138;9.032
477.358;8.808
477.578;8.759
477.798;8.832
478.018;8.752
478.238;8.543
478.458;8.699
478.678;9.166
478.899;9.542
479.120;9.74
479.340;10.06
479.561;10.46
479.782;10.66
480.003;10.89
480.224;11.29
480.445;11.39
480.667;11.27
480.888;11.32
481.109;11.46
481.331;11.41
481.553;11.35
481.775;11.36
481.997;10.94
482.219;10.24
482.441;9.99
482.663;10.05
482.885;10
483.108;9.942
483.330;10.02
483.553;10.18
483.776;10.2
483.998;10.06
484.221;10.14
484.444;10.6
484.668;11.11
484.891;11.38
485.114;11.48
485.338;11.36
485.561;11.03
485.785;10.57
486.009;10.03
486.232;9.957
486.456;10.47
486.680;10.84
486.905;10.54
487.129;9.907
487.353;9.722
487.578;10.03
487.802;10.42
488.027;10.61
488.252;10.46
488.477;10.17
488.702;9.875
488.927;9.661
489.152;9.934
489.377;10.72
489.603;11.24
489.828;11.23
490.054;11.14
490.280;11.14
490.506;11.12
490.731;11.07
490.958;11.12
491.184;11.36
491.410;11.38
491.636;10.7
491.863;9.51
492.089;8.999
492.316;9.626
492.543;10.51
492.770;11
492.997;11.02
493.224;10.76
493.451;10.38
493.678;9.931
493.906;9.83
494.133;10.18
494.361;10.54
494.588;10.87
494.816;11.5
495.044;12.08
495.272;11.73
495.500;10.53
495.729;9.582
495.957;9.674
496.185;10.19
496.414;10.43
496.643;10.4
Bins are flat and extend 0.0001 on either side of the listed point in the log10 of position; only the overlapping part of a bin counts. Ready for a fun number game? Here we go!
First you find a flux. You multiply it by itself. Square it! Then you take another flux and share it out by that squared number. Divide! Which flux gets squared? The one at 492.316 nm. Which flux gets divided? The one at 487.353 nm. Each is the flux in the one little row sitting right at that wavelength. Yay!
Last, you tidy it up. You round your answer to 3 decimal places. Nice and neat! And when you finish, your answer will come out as 0.105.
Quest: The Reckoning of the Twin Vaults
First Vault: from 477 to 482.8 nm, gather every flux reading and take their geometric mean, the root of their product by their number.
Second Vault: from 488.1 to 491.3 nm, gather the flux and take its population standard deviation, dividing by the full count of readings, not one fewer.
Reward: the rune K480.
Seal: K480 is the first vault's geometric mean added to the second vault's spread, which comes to 10.7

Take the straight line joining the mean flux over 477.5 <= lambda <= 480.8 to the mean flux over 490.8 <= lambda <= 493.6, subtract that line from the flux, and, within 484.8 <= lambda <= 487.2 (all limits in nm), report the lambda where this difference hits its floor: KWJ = 487.129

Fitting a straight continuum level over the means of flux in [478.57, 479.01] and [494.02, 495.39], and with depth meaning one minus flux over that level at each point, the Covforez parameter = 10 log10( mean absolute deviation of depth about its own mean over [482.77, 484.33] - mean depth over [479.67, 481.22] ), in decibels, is -7.5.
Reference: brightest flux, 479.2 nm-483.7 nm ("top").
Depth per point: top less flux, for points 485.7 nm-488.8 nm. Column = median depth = 1.2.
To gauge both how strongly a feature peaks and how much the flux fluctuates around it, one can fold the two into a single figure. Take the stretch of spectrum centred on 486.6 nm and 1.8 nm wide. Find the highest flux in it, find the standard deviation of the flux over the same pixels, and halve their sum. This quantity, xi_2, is 5.6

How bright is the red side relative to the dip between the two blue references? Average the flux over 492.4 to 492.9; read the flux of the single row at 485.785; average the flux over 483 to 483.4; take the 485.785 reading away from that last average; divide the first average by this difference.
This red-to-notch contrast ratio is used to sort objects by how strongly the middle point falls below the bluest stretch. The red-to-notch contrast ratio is -18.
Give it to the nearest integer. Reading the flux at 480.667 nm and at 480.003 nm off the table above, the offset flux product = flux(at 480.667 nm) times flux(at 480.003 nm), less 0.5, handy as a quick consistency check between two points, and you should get 122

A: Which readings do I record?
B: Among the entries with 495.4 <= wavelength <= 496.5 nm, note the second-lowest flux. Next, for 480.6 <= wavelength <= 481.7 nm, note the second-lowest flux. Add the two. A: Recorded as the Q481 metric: 21.0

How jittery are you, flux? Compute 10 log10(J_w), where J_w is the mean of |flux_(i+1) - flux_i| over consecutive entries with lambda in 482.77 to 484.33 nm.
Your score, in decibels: -10.5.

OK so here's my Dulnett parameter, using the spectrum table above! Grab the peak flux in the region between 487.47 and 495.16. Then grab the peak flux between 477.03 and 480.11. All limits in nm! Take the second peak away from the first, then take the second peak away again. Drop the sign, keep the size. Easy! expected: 9.7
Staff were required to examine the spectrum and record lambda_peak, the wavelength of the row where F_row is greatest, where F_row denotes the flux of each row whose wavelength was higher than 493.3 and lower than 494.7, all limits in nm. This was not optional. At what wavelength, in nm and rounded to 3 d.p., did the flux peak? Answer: 494.588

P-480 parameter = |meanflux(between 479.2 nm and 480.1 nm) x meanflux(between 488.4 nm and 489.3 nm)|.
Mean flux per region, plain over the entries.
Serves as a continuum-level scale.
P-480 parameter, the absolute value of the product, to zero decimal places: 104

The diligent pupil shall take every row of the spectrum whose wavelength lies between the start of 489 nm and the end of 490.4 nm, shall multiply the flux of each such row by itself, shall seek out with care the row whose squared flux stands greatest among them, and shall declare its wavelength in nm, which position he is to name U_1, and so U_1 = 489.603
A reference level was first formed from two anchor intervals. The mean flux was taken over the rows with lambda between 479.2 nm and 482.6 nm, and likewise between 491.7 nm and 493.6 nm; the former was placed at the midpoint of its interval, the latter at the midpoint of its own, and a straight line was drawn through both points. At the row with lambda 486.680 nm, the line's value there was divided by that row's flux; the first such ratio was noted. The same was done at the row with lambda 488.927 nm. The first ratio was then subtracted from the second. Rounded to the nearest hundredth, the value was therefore 0.11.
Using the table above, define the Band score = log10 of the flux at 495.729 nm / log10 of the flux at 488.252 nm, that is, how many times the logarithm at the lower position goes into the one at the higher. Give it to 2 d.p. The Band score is 0.96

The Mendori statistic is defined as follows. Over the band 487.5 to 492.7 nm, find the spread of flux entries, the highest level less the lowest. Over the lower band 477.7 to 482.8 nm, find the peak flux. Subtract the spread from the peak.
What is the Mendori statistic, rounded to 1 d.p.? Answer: 9.1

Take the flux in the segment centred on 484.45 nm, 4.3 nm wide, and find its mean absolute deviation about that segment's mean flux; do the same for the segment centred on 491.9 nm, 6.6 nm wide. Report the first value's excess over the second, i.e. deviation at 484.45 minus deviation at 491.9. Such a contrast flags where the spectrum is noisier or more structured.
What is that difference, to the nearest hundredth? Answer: -0.13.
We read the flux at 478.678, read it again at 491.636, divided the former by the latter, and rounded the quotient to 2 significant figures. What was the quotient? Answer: 0.86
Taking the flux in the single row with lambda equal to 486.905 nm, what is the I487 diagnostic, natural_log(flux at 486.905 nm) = 2.36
